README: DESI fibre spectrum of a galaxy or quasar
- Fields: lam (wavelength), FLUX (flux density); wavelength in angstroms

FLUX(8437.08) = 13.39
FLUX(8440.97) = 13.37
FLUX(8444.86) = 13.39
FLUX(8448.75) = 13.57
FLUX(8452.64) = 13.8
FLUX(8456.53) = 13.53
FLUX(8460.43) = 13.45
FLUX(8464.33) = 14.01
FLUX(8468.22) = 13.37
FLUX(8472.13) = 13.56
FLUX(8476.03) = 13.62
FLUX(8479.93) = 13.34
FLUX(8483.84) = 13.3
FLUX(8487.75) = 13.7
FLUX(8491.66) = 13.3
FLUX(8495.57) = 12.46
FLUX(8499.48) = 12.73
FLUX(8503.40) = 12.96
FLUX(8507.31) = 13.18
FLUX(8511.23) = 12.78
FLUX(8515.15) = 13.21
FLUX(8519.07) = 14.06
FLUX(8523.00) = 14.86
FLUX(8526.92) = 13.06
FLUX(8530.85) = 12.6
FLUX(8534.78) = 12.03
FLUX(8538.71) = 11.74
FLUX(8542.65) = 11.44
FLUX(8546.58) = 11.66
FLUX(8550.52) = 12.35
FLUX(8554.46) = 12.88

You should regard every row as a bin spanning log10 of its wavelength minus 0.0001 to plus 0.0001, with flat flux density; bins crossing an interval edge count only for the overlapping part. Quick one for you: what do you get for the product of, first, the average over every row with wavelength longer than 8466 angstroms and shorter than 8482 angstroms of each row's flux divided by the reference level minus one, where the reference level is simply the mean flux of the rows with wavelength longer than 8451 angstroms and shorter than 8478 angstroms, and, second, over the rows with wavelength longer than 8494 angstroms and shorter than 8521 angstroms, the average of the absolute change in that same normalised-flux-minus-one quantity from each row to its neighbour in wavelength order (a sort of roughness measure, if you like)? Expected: -0.0003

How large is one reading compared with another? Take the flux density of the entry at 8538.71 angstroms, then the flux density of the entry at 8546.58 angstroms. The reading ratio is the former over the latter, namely 1.01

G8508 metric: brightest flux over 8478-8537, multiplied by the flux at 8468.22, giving 199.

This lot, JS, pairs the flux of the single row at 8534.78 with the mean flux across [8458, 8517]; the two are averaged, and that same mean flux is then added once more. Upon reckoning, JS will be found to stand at 25.9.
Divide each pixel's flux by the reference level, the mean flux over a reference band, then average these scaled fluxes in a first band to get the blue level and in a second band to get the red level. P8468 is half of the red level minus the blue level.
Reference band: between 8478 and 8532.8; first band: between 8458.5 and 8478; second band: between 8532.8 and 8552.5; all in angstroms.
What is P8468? -0.066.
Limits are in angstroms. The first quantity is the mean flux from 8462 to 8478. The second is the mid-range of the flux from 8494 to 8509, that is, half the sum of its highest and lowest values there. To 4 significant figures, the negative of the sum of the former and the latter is -26.46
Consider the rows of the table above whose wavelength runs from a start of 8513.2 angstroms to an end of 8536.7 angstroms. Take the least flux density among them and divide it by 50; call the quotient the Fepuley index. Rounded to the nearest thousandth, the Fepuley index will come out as 0.241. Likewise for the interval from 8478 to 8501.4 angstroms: 0.249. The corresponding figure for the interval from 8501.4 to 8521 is 0.256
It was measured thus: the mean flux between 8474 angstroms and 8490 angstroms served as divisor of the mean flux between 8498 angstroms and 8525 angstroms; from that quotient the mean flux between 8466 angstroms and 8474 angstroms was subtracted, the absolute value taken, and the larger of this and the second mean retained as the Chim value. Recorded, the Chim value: 13.4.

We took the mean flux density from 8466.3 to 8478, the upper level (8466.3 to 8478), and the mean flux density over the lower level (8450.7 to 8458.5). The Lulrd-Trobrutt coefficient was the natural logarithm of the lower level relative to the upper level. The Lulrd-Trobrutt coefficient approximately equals 0.011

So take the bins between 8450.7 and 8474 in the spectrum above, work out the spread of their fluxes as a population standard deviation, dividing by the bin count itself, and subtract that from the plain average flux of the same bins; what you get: 13.4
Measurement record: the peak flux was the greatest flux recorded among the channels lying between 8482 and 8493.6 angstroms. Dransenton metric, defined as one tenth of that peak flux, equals 1.37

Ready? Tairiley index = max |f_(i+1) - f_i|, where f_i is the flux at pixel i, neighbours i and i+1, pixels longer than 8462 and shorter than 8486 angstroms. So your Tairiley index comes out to 0.6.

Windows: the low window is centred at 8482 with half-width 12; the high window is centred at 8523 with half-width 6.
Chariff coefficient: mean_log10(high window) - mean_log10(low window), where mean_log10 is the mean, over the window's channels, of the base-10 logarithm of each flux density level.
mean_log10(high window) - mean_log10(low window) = 0.016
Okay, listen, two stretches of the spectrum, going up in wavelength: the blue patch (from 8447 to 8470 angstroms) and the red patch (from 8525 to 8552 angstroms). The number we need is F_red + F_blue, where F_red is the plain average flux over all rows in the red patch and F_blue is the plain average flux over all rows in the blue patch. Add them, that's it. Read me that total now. 25.7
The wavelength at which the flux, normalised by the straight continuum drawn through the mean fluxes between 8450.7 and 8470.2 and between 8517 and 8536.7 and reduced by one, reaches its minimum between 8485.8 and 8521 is 8495.57 angstroms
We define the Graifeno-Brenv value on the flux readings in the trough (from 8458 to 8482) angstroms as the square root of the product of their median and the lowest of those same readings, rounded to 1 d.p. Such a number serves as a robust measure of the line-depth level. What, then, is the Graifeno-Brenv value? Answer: 13.4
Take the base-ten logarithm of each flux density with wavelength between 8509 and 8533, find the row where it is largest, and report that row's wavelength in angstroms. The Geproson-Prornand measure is 8523.00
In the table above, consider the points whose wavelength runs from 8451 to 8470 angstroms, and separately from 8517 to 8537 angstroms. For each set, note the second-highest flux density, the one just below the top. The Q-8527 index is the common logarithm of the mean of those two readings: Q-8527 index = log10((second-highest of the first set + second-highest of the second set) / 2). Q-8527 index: 1.144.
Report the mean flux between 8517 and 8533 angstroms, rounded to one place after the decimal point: 13.6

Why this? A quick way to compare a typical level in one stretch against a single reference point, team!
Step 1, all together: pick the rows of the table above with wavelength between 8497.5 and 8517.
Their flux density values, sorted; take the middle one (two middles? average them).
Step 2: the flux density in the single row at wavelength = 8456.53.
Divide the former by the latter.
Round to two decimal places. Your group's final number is 0.96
